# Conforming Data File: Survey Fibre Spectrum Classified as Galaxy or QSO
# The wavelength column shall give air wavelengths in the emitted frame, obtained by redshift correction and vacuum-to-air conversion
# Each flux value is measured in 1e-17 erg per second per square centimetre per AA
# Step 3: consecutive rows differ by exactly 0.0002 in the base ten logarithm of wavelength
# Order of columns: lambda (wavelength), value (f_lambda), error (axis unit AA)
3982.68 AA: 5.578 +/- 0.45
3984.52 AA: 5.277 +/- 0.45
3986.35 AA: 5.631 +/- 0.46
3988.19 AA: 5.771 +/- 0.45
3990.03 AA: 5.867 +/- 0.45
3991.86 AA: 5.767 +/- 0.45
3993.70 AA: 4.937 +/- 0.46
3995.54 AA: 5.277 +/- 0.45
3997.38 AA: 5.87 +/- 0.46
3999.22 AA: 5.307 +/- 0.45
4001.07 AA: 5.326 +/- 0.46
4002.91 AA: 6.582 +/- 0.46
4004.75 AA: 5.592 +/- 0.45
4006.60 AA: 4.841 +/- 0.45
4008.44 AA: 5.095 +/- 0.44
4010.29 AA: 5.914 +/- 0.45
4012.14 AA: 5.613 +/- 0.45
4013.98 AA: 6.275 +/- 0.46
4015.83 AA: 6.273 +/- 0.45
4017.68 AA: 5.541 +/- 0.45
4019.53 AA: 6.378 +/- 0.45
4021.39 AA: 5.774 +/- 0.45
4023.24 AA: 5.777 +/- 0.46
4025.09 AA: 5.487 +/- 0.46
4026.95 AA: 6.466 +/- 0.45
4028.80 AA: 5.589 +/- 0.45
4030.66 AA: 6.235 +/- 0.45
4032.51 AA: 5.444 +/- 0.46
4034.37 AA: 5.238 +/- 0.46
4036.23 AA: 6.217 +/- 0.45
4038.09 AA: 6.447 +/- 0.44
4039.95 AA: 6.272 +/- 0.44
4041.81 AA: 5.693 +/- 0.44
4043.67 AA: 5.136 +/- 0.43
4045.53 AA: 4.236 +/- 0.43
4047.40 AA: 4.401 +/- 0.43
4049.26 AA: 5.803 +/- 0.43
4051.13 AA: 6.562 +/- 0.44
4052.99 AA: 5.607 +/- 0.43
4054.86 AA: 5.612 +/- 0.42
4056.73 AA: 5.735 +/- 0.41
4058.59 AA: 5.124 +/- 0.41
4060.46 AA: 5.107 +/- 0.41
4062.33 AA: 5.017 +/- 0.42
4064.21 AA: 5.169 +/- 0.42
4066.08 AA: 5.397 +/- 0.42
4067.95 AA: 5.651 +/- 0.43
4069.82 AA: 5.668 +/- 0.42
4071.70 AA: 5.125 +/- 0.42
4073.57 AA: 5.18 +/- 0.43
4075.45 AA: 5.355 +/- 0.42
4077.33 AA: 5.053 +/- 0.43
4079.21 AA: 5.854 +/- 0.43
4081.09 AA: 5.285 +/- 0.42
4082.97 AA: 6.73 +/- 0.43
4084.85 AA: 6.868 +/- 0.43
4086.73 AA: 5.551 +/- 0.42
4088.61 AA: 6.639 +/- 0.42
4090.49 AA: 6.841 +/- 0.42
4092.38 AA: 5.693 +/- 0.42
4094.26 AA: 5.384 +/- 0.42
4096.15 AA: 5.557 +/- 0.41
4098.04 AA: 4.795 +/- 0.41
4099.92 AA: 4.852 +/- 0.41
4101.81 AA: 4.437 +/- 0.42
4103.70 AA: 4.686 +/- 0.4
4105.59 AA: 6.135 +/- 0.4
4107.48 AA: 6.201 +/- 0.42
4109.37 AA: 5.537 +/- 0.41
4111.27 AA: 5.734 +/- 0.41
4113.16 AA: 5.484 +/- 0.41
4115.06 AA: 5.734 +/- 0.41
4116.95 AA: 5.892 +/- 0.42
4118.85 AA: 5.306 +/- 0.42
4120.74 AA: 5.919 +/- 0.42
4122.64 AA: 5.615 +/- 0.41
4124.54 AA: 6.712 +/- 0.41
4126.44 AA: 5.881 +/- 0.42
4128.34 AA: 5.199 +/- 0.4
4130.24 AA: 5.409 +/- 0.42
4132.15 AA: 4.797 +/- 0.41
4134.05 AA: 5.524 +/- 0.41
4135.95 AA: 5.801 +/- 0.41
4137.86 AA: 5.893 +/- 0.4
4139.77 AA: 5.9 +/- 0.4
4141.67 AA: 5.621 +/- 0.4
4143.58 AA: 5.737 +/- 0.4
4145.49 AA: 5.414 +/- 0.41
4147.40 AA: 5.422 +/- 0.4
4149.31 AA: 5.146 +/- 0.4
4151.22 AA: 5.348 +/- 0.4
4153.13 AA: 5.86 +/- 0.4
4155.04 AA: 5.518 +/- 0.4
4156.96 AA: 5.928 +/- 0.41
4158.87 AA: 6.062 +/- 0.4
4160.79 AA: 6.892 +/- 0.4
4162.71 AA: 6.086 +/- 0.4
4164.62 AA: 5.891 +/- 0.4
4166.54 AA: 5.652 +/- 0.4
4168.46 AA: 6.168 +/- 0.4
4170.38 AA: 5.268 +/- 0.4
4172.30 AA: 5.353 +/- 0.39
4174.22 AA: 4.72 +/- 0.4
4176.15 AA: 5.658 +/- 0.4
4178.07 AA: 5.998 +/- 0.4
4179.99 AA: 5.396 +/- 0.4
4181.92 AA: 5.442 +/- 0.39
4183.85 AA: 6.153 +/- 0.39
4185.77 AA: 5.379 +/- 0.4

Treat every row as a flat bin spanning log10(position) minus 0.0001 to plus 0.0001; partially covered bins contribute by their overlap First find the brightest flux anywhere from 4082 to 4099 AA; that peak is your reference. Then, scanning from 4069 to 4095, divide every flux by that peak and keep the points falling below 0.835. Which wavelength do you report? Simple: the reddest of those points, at 4094.26 AA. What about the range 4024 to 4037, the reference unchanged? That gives 4034.37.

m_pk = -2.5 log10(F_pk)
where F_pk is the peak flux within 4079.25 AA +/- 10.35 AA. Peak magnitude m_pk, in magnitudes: -2.09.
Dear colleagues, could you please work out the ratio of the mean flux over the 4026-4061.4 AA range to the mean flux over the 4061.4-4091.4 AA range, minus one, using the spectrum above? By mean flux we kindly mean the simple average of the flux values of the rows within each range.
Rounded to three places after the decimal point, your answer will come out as -0.015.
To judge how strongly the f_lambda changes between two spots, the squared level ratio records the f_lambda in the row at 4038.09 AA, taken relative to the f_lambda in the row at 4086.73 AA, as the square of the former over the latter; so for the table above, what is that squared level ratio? 1.35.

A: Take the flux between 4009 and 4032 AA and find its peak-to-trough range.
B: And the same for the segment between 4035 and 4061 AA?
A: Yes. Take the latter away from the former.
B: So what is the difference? -1.3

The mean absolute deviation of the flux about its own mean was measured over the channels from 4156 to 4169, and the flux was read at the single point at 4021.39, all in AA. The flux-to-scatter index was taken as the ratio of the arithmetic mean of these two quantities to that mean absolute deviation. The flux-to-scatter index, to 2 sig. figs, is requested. 12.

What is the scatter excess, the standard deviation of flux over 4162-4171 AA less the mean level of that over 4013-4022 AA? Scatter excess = -5.7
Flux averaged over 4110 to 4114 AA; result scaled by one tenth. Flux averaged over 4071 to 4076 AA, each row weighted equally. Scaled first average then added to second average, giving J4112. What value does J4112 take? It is 5.78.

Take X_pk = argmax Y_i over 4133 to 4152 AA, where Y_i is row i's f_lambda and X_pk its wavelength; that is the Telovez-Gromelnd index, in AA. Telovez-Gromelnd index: 4139.77 AA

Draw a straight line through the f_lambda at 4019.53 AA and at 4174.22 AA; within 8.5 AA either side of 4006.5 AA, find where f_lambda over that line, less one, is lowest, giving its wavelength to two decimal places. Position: 4006.60 AA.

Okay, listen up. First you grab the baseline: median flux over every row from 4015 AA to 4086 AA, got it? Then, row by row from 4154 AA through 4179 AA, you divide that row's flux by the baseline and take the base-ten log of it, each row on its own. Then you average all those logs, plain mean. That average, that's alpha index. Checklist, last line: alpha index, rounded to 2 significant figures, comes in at 0.012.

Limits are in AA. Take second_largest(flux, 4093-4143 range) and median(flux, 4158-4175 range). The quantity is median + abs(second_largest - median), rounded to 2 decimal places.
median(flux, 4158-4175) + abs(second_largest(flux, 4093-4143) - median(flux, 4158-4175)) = 6.20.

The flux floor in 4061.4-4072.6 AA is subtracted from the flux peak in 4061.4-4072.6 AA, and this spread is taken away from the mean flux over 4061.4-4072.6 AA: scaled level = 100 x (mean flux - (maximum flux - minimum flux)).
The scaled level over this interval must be 469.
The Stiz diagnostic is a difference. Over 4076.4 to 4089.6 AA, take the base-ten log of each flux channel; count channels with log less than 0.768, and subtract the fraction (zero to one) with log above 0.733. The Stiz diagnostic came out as 3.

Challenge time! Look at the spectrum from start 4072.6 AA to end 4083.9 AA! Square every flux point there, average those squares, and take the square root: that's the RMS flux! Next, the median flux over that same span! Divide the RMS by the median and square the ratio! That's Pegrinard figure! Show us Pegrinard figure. 1.11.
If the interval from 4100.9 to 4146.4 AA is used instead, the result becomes 0.98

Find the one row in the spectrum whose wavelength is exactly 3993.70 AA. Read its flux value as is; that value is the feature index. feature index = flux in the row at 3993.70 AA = 4.937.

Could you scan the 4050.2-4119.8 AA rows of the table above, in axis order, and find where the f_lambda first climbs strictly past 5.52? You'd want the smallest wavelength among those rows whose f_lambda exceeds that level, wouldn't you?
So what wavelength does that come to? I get 4051.13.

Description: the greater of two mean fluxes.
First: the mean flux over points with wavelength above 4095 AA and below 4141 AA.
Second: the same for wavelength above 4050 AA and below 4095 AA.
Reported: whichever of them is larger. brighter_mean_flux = 5.68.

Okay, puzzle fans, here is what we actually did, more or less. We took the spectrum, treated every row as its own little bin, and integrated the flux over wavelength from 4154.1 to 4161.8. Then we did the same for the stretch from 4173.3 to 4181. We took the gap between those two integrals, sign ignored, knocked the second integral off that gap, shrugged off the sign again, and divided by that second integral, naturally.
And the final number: 0.88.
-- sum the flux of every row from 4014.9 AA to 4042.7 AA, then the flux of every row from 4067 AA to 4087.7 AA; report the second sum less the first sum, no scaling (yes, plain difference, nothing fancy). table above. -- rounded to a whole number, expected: -27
